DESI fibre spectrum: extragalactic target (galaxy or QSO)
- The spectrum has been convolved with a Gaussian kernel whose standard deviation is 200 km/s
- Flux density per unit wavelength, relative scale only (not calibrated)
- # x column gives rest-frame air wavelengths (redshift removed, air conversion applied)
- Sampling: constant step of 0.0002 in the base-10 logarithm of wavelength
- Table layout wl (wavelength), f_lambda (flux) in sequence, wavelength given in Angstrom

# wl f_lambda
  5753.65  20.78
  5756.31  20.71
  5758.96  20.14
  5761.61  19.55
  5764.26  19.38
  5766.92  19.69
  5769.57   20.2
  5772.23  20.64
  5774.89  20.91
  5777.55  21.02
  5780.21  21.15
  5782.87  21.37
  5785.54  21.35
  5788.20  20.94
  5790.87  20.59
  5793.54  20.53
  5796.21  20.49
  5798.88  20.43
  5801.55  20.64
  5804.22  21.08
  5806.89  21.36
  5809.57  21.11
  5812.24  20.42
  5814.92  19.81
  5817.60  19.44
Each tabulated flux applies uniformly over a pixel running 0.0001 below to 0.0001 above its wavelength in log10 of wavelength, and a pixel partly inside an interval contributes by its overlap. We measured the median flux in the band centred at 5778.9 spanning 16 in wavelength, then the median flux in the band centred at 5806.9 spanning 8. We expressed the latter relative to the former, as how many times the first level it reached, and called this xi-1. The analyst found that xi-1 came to 1.00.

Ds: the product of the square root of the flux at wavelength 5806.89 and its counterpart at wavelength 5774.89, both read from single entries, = 21.1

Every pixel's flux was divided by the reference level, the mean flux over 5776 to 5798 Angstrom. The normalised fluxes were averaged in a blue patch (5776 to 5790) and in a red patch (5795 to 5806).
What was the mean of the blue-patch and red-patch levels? 1.00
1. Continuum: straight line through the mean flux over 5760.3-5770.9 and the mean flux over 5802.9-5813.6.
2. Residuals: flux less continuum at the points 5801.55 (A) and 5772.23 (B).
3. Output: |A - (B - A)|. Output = 1.0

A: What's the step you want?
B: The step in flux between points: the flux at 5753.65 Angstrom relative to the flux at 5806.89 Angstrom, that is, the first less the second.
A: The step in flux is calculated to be -0.58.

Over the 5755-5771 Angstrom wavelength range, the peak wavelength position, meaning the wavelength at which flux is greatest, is 5756.31 Angstrom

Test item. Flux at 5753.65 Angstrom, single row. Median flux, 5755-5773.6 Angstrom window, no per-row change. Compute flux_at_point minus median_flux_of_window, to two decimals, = 0.64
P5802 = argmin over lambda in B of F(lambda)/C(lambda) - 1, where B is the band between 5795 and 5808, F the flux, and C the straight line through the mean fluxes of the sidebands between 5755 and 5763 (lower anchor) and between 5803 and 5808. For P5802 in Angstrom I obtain 5798.88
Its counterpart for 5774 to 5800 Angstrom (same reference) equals 5798.88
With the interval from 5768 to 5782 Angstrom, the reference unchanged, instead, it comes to 5769.57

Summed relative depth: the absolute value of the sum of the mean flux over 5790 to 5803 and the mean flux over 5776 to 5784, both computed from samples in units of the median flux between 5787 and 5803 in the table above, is 2.03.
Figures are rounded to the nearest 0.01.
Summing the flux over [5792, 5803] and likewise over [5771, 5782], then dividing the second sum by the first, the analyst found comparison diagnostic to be 1.02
